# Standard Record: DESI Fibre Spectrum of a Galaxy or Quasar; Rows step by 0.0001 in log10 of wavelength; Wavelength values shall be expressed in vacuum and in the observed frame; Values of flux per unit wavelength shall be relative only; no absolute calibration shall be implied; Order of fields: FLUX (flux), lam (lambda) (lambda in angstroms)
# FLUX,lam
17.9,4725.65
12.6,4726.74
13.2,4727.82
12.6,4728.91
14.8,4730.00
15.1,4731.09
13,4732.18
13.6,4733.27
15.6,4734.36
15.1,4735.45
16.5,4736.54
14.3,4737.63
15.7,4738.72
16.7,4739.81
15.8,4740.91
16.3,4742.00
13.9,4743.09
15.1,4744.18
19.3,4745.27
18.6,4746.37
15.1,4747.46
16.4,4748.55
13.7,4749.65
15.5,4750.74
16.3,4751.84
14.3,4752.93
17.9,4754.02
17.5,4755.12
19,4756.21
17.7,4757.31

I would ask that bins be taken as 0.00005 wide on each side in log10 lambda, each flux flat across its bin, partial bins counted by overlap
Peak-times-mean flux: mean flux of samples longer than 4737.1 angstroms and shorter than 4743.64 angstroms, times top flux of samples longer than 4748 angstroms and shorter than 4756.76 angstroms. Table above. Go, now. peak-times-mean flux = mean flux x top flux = 294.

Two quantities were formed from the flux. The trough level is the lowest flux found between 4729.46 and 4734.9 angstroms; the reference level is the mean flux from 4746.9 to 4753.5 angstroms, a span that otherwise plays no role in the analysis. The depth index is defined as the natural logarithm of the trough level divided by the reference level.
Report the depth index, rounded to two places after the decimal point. -0.16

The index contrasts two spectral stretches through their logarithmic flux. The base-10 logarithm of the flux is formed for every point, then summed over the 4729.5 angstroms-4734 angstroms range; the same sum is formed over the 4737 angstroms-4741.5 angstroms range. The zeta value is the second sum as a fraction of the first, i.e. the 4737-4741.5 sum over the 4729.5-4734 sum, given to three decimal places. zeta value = 1.038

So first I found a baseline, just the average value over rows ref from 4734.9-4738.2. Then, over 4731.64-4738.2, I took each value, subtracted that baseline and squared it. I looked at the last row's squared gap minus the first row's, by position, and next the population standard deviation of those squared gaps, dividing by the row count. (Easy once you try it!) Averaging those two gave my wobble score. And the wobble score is -1.2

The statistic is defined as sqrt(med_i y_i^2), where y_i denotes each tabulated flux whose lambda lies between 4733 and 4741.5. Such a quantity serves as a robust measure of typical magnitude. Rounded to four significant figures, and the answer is 15.65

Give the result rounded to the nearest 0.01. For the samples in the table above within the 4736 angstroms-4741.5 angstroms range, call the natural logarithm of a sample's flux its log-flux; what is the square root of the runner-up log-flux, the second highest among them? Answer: 1.67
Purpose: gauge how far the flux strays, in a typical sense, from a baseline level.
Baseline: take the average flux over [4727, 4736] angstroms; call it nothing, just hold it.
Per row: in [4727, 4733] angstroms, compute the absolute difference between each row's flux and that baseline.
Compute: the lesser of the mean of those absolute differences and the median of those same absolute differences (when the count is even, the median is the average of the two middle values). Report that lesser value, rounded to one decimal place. 1.0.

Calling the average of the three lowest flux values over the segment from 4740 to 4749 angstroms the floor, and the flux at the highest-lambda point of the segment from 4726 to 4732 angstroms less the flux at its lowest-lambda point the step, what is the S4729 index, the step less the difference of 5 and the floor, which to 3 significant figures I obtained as 12.2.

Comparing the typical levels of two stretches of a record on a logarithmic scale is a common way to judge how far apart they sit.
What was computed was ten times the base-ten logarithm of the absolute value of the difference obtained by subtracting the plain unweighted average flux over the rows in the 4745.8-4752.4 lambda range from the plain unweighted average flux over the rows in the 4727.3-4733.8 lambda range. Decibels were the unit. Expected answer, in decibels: 3.5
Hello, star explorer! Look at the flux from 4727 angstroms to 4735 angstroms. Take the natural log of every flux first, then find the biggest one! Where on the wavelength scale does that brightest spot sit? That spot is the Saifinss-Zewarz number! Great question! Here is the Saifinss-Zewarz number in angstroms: 4734.36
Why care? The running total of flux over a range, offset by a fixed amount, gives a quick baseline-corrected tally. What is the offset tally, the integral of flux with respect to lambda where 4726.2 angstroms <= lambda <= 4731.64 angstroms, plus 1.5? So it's 75.9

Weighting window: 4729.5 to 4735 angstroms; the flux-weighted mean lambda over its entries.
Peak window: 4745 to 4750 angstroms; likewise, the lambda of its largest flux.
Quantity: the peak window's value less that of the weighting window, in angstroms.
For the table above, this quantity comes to 13.1 angstroms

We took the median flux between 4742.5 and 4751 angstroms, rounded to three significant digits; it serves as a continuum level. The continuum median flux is 15.3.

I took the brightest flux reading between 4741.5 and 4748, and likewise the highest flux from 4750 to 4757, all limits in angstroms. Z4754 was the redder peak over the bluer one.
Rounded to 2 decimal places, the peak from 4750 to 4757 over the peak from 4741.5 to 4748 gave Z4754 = 0.98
